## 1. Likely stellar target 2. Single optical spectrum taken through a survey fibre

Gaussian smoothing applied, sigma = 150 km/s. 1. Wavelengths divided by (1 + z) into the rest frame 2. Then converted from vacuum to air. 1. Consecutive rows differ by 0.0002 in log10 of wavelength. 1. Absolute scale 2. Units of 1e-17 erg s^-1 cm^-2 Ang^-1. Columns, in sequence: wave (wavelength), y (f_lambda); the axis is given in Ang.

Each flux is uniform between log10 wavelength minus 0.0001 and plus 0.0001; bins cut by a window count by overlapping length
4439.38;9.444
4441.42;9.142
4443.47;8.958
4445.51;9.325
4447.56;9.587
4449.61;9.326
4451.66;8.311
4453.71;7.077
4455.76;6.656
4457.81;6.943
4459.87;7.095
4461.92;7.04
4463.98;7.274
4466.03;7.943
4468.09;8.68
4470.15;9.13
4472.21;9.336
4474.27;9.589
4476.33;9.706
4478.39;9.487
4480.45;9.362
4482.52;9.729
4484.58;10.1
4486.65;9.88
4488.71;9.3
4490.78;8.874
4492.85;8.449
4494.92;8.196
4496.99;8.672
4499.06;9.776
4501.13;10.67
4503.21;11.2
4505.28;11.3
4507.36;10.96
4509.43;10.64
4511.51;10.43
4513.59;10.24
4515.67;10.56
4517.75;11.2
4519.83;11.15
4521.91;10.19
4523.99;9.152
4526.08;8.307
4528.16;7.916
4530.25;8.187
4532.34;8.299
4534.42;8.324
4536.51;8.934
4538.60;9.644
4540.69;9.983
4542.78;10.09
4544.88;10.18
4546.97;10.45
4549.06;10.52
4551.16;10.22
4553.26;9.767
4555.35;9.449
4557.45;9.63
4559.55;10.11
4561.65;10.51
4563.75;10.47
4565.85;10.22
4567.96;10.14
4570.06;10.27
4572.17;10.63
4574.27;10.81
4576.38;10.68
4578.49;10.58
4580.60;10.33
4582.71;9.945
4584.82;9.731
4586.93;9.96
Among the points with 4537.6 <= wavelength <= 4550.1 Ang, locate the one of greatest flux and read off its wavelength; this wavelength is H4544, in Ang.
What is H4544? 4549.06 Ang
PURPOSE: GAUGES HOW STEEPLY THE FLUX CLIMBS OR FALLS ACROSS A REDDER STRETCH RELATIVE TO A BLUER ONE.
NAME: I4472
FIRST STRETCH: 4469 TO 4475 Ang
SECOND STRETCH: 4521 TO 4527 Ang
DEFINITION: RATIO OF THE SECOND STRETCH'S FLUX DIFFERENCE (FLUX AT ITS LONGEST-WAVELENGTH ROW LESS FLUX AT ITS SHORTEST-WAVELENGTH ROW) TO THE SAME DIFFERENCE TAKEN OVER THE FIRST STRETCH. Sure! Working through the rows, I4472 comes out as -4.1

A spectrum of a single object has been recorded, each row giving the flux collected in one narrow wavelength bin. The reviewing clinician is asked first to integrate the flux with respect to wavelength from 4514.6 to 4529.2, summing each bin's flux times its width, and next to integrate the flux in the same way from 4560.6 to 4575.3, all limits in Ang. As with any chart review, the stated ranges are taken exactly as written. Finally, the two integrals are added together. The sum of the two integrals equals 296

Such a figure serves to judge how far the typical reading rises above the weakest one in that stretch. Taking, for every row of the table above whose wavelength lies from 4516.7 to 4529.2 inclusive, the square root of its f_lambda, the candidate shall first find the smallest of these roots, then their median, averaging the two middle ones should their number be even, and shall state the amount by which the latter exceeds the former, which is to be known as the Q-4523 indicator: 0.30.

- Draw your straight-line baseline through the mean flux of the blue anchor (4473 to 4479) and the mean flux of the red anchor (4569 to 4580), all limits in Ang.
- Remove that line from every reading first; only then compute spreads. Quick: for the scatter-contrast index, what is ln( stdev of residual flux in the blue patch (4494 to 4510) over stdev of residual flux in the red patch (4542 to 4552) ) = 1.9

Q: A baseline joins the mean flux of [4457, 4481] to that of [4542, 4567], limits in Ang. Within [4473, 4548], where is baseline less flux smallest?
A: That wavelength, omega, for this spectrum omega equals 4505.28 Ang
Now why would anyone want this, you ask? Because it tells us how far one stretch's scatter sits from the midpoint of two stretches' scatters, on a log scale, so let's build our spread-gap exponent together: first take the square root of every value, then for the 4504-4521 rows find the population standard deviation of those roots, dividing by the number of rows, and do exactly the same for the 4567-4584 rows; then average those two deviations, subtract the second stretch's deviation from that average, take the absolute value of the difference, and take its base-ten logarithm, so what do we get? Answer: -2.19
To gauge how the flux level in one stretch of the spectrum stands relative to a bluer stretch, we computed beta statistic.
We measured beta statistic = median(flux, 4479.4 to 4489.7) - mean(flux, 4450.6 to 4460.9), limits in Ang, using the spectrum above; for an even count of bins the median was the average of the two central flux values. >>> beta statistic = 2.5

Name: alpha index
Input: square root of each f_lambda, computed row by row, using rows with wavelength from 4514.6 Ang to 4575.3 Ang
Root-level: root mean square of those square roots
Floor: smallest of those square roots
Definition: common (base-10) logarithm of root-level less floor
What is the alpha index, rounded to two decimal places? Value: -0.49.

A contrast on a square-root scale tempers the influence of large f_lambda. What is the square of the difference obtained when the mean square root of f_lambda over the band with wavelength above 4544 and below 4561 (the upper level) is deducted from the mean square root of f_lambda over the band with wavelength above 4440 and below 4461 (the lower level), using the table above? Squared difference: 0.092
